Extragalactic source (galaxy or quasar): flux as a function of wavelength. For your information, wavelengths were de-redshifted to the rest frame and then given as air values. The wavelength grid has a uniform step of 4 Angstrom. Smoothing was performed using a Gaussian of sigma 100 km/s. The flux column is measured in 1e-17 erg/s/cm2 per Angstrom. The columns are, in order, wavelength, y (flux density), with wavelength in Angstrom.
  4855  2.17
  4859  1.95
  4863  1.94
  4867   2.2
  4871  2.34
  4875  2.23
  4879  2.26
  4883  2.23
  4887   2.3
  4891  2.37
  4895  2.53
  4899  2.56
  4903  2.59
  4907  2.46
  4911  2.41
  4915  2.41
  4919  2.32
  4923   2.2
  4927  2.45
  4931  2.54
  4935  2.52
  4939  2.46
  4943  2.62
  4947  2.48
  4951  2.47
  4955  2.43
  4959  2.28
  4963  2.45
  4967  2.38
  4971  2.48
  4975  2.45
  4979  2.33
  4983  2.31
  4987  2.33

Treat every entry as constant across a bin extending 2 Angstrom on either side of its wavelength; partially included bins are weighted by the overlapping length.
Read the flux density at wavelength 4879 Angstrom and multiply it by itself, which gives 5.1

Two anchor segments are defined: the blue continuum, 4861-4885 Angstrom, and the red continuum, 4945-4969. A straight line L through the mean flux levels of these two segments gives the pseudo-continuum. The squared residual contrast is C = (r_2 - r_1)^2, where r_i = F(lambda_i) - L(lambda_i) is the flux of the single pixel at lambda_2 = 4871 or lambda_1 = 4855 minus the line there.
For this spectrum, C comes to 0.017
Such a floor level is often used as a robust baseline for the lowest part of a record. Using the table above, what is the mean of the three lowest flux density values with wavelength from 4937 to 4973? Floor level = 2.36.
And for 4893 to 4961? 2.27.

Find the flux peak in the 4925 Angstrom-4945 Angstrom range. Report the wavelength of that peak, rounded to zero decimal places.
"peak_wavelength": 4943 Angstrom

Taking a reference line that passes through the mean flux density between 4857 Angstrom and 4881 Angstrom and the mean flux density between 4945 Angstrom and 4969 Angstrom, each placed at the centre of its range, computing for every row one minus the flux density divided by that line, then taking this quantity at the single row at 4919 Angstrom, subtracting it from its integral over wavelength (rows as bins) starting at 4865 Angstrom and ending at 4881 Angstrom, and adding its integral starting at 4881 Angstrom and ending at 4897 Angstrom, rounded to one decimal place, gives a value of -1.7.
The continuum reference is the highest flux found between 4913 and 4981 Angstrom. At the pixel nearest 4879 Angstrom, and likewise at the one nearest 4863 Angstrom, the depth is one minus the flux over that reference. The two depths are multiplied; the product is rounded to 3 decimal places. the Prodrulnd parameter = 0.036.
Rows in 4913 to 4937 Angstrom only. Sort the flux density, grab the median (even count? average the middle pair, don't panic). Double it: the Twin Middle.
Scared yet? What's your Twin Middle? 4.86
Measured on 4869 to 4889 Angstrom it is 4.52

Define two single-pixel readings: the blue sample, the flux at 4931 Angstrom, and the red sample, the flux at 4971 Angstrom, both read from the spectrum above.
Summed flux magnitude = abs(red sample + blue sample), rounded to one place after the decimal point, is 5.0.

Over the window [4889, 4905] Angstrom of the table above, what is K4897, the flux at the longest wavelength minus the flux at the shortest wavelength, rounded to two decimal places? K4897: 0.22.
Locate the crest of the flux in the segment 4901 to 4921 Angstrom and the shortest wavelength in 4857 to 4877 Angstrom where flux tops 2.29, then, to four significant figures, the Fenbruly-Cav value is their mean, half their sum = 4887 Angstrom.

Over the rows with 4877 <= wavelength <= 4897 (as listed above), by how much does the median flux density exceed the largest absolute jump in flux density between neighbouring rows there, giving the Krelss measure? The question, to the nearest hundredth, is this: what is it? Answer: 2.14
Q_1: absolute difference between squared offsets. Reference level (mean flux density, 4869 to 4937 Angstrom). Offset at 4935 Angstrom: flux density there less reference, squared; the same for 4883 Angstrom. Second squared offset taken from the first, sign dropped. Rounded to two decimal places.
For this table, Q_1 0.01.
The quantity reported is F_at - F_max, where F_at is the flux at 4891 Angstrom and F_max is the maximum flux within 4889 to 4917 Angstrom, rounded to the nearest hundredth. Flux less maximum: -0.22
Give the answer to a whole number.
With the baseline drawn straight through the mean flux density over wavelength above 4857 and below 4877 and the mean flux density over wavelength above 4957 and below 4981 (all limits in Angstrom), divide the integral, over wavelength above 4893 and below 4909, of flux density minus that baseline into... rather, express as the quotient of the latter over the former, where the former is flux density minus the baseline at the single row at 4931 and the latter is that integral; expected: 21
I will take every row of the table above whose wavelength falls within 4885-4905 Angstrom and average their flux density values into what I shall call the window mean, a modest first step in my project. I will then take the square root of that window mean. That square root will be 1.57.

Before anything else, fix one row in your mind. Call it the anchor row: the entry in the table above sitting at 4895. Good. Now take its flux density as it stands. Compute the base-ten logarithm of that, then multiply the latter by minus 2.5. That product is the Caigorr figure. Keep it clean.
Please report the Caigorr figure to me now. -1.01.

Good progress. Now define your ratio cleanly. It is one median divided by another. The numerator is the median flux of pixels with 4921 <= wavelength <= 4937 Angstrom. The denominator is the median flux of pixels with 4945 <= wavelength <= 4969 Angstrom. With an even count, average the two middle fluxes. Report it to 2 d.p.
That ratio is 1.02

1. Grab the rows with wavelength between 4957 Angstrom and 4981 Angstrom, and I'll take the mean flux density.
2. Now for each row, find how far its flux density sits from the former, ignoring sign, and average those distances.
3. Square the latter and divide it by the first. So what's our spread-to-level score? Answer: 0.0018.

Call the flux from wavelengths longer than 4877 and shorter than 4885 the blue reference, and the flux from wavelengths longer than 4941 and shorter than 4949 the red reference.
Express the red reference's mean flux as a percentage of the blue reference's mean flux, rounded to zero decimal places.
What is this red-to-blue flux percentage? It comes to 114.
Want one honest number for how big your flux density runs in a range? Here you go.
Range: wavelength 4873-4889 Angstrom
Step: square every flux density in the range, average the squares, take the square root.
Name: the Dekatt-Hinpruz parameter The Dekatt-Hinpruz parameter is 2.26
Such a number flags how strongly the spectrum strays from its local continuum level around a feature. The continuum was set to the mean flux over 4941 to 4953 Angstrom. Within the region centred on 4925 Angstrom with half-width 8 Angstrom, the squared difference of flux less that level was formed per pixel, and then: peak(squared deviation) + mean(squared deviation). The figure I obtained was 0.14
